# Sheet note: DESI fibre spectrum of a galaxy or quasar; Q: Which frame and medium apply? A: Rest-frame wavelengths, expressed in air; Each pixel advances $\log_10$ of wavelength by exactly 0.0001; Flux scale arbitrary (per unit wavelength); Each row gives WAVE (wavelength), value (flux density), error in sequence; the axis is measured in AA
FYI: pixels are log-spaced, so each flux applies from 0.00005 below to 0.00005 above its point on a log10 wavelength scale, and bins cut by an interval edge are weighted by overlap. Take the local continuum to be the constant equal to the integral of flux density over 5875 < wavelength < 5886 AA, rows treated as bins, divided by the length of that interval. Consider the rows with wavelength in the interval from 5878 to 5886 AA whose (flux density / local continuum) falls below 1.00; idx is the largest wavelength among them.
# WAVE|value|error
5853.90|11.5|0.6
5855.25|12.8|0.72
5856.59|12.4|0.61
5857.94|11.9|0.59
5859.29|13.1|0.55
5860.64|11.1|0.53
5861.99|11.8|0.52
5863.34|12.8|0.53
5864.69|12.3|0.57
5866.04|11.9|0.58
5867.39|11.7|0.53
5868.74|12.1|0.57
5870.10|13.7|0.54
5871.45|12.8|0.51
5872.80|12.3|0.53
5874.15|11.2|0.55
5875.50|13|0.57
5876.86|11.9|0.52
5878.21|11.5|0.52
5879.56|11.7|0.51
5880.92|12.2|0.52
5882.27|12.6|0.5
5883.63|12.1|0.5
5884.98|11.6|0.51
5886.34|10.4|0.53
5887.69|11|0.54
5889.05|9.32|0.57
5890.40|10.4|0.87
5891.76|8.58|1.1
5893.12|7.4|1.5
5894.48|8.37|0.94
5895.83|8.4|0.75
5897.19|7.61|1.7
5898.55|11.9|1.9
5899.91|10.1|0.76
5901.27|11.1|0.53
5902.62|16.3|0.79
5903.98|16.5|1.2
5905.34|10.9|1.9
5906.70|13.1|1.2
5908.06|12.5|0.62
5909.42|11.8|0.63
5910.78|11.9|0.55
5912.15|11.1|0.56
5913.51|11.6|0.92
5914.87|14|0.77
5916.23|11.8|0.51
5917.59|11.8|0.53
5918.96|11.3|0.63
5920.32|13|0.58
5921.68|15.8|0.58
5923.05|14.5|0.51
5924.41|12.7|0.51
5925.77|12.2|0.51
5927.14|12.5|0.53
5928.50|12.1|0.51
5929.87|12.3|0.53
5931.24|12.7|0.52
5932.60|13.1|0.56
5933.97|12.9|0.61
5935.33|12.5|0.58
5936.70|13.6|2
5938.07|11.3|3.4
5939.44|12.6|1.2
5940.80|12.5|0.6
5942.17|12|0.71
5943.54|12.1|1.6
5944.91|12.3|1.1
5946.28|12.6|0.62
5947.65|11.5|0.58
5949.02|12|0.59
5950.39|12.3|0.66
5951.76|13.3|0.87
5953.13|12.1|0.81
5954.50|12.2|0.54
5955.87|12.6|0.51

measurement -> 5884.98 AA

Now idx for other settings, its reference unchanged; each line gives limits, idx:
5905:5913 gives 5912.15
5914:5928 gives 5918.96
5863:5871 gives 5867.39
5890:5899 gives 5898.55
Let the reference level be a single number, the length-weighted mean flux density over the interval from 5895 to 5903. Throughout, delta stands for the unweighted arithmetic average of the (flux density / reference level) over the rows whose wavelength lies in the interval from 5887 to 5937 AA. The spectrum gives 1.11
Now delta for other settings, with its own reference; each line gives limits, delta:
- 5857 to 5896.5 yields 1.06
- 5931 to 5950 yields 1.16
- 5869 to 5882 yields 1.15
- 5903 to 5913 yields 1.18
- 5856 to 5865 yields 1.14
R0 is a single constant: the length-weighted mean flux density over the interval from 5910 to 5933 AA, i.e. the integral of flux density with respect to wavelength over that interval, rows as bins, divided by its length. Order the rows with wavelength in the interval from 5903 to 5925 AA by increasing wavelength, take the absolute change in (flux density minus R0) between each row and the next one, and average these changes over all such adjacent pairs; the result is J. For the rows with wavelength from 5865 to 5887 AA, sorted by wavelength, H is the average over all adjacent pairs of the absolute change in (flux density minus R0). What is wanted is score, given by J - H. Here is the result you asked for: 0.79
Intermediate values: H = 0.75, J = 1.55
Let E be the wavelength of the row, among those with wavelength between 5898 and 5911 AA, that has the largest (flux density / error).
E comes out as 5910.78 AA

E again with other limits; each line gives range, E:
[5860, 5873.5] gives 5870.10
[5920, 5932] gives 5923.05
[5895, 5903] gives 5901.27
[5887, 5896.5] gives 5887.69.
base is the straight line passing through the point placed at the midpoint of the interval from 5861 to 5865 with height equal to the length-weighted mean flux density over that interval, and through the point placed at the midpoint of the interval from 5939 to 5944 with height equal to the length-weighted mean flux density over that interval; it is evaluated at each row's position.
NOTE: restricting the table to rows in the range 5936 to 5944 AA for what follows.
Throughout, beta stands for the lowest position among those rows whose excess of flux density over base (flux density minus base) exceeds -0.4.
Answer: 5936.70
